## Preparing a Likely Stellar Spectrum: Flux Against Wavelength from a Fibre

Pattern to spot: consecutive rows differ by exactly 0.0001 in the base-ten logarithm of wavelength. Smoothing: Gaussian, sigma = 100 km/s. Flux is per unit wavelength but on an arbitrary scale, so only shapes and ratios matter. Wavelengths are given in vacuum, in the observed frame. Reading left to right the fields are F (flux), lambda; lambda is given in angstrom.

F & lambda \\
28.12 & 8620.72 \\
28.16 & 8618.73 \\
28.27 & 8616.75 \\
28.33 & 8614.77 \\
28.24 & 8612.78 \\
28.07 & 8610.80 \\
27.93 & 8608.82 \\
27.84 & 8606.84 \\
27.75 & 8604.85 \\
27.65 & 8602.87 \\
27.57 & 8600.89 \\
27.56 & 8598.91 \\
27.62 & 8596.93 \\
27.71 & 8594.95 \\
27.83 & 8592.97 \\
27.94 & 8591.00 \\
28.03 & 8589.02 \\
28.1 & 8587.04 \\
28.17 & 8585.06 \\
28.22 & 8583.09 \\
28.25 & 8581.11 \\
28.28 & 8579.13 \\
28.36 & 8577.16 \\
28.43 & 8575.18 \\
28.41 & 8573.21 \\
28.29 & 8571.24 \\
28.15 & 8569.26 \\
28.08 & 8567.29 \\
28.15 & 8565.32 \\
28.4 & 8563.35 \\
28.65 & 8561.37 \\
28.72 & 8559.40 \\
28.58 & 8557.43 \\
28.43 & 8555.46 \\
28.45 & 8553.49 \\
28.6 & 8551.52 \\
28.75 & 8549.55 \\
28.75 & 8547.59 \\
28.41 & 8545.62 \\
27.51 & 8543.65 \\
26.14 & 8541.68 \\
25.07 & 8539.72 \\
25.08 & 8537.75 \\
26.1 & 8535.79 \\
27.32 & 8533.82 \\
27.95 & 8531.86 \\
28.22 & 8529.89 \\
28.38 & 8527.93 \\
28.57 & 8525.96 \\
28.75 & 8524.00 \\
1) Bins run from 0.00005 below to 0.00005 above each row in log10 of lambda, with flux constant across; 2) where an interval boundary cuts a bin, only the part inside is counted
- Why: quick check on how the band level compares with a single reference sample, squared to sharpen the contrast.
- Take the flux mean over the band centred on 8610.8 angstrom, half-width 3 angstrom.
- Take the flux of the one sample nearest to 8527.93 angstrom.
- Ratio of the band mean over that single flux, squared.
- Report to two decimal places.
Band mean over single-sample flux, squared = 0.98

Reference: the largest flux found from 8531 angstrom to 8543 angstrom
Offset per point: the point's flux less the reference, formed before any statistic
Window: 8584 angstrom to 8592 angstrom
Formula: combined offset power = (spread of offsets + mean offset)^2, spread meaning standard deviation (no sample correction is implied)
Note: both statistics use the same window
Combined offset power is 0.04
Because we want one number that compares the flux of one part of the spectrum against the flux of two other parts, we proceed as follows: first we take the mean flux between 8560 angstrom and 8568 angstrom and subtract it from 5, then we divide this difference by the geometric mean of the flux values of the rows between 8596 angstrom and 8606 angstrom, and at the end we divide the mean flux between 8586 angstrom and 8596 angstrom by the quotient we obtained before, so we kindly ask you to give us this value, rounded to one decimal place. -33.1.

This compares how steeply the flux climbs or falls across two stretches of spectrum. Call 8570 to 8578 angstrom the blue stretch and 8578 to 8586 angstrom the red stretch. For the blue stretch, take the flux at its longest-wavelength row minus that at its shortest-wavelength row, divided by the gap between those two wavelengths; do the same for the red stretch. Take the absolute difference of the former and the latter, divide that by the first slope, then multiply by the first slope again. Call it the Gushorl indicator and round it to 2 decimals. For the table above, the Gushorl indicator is 0.03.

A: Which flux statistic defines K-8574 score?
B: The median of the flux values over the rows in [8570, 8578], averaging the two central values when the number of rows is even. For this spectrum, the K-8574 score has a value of 28.4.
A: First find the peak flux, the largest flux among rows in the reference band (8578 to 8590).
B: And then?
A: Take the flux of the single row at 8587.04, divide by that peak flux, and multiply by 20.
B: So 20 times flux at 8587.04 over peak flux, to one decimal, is 19.9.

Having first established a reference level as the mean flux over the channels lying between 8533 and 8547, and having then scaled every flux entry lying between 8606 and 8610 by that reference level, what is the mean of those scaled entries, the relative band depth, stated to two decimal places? 1.05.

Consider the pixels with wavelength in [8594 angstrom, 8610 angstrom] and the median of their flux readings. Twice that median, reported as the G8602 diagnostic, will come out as 55.4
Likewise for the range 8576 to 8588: 56.5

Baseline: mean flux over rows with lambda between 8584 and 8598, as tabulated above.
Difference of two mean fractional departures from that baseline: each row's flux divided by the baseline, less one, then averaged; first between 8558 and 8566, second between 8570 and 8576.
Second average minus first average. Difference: 0.00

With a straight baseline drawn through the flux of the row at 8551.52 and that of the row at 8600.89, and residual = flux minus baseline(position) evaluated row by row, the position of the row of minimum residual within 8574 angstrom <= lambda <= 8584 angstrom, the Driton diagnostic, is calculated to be 8579.13 angstrom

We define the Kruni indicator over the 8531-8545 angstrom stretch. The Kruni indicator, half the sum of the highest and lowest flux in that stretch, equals 26.5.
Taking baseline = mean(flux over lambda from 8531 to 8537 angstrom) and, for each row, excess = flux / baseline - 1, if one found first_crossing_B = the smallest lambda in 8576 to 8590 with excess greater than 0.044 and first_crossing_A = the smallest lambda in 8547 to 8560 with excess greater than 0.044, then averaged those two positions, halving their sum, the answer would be 8562.4 angstrom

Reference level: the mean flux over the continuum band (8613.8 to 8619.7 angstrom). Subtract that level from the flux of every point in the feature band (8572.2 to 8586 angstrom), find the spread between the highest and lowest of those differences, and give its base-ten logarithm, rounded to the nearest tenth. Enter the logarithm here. -0.6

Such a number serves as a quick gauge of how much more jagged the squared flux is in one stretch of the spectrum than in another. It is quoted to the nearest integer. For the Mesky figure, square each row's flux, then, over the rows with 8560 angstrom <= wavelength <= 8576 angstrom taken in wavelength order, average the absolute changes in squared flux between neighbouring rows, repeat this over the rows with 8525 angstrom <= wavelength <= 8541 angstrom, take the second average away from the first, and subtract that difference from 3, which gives 22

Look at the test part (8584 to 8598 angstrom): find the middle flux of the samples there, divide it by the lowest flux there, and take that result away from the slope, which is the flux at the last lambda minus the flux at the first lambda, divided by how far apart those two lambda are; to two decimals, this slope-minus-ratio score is -1.06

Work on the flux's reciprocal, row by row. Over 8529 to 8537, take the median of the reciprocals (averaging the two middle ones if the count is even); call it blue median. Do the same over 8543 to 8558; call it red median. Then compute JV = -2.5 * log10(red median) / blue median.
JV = 101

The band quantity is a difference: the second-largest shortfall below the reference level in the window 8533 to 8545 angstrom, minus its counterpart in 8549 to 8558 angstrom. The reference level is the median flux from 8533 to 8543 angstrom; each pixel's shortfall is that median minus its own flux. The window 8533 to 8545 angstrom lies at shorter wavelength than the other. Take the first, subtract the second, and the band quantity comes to 3.4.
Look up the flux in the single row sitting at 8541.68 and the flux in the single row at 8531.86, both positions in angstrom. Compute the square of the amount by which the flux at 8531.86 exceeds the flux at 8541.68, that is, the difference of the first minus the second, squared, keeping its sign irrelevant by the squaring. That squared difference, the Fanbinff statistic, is 3.3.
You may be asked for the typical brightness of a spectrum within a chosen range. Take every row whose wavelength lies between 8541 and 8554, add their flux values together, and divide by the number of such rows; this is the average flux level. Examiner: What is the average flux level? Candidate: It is 28.1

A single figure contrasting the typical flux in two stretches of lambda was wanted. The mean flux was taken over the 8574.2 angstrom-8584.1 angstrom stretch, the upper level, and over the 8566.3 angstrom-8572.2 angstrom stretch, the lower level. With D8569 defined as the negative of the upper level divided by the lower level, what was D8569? -1.00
